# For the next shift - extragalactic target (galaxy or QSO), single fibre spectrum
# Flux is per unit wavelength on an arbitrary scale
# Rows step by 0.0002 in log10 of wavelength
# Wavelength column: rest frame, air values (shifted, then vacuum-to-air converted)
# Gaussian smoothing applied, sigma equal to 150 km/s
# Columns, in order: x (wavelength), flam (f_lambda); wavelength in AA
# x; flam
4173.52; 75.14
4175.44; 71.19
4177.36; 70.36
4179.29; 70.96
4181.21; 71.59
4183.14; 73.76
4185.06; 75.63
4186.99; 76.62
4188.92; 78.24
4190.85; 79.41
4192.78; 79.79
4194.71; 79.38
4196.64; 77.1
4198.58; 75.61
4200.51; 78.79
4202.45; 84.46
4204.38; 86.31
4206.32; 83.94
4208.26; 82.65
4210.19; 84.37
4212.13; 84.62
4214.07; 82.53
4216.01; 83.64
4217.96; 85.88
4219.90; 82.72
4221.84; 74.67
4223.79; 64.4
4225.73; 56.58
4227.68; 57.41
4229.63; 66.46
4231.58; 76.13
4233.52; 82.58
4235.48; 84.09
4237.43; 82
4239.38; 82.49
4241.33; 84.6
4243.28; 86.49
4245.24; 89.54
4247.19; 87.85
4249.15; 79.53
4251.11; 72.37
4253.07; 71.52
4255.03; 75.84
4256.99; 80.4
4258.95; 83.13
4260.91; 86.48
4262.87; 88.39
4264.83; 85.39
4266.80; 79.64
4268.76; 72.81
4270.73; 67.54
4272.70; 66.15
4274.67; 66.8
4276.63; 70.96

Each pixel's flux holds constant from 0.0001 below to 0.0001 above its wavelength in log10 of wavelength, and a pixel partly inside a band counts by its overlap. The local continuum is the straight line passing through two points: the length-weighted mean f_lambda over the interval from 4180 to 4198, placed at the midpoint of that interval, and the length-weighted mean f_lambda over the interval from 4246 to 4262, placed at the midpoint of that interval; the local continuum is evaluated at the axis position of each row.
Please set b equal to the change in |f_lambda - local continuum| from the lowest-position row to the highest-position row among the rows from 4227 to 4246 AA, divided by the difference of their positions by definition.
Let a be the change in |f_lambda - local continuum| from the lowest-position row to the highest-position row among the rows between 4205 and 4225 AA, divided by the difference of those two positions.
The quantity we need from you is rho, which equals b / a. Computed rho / -1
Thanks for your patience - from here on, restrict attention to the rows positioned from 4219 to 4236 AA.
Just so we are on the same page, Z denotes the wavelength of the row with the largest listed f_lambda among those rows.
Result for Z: 4235.48 AA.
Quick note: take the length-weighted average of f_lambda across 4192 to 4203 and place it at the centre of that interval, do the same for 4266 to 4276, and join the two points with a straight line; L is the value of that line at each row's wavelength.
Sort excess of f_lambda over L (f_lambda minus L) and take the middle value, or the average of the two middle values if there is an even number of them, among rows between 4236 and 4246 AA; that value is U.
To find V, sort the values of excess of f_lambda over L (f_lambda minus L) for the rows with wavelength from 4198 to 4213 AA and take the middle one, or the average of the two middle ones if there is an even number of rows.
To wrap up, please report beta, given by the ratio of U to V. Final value 1.77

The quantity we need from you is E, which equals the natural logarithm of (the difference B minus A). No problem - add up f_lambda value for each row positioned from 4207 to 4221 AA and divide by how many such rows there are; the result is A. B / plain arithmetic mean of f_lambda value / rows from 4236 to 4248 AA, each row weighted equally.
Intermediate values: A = 83.8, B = 85.5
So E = 0.5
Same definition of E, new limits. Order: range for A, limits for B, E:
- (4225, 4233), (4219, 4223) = 2.7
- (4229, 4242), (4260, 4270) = 1.0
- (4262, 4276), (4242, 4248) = 2.5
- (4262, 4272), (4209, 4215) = 1.6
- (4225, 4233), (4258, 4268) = 3.0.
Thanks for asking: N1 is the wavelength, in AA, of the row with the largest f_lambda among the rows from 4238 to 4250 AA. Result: 4245.24 AA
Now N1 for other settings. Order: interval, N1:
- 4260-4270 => 4262.87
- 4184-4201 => 4192.78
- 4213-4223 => 4217.96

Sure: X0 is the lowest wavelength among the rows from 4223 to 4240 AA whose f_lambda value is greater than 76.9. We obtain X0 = 4233.52 AA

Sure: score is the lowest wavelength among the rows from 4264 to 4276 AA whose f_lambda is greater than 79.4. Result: 4264.83 AA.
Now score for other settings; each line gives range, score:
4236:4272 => 4237.43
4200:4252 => 4202.45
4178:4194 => 4190.85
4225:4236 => 4233.52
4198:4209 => 4202.45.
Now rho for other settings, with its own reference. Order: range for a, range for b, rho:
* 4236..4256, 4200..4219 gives 6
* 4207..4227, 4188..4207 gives 0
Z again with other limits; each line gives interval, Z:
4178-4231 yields 4204.38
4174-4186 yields 4185.06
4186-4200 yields 4192.78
